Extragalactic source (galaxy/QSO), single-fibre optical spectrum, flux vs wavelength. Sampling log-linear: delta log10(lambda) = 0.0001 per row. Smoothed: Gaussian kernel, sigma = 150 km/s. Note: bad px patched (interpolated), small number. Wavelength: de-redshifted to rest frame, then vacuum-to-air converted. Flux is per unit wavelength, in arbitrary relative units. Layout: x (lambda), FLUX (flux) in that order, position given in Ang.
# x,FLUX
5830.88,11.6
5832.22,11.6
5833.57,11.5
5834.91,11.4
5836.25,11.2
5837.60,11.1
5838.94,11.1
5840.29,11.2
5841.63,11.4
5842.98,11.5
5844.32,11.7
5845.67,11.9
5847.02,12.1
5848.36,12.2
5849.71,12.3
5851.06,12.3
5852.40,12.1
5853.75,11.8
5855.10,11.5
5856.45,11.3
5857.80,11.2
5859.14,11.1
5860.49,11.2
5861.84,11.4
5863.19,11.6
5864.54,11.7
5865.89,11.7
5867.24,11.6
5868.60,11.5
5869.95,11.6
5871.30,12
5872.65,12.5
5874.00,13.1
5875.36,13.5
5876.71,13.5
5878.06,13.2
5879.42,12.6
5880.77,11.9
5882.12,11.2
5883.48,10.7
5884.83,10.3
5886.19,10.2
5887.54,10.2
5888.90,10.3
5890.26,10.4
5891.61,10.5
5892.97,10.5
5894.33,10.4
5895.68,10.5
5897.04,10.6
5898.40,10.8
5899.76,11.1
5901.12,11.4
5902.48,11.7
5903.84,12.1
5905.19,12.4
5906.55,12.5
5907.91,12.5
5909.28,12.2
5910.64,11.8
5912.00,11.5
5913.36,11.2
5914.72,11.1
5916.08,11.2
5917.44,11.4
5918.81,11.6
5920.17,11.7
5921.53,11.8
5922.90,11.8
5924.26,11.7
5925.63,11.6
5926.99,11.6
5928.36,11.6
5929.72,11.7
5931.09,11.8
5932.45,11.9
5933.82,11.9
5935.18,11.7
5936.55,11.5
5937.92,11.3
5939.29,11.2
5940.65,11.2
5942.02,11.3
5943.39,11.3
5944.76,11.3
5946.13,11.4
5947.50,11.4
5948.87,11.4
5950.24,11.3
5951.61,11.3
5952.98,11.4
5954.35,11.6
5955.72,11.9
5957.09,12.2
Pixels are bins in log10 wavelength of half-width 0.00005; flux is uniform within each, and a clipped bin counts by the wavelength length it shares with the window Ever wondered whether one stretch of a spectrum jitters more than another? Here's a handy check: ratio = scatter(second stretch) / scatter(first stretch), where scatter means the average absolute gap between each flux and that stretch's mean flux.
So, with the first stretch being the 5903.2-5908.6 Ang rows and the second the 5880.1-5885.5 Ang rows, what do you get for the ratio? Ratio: 3.8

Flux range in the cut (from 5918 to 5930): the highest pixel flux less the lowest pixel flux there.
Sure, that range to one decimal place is 0.2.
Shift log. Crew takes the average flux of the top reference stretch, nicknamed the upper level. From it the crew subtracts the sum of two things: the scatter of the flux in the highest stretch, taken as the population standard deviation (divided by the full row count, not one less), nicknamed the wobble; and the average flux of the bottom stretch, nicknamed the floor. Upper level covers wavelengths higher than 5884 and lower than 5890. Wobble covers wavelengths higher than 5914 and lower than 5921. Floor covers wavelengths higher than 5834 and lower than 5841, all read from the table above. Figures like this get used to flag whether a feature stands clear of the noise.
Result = -1.2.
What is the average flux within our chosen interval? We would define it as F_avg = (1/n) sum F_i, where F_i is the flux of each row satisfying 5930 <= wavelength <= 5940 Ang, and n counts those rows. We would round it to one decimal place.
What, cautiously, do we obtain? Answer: 11.6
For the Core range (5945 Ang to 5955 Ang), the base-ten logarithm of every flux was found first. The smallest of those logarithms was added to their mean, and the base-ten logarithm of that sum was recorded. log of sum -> 0.324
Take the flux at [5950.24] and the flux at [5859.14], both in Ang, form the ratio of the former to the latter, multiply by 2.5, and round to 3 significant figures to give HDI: 2.55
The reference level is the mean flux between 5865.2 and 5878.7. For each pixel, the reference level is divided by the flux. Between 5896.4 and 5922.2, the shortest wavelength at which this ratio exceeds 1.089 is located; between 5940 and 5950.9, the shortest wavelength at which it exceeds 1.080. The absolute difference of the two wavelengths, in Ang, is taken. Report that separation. 43.6 Ang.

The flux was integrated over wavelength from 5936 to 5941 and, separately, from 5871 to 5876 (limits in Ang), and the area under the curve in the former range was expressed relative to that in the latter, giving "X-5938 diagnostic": 0.9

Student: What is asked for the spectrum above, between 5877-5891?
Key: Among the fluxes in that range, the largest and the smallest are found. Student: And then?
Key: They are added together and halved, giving 11.7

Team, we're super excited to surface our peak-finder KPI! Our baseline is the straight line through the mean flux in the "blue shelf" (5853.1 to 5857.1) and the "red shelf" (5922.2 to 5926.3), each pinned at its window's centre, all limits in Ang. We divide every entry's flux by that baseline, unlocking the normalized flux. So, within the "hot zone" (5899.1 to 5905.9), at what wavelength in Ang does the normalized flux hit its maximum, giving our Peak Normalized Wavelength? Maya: 5905.19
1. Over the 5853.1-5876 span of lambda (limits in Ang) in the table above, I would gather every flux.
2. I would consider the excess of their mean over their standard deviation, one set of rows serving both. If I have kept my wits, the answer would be 11.1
